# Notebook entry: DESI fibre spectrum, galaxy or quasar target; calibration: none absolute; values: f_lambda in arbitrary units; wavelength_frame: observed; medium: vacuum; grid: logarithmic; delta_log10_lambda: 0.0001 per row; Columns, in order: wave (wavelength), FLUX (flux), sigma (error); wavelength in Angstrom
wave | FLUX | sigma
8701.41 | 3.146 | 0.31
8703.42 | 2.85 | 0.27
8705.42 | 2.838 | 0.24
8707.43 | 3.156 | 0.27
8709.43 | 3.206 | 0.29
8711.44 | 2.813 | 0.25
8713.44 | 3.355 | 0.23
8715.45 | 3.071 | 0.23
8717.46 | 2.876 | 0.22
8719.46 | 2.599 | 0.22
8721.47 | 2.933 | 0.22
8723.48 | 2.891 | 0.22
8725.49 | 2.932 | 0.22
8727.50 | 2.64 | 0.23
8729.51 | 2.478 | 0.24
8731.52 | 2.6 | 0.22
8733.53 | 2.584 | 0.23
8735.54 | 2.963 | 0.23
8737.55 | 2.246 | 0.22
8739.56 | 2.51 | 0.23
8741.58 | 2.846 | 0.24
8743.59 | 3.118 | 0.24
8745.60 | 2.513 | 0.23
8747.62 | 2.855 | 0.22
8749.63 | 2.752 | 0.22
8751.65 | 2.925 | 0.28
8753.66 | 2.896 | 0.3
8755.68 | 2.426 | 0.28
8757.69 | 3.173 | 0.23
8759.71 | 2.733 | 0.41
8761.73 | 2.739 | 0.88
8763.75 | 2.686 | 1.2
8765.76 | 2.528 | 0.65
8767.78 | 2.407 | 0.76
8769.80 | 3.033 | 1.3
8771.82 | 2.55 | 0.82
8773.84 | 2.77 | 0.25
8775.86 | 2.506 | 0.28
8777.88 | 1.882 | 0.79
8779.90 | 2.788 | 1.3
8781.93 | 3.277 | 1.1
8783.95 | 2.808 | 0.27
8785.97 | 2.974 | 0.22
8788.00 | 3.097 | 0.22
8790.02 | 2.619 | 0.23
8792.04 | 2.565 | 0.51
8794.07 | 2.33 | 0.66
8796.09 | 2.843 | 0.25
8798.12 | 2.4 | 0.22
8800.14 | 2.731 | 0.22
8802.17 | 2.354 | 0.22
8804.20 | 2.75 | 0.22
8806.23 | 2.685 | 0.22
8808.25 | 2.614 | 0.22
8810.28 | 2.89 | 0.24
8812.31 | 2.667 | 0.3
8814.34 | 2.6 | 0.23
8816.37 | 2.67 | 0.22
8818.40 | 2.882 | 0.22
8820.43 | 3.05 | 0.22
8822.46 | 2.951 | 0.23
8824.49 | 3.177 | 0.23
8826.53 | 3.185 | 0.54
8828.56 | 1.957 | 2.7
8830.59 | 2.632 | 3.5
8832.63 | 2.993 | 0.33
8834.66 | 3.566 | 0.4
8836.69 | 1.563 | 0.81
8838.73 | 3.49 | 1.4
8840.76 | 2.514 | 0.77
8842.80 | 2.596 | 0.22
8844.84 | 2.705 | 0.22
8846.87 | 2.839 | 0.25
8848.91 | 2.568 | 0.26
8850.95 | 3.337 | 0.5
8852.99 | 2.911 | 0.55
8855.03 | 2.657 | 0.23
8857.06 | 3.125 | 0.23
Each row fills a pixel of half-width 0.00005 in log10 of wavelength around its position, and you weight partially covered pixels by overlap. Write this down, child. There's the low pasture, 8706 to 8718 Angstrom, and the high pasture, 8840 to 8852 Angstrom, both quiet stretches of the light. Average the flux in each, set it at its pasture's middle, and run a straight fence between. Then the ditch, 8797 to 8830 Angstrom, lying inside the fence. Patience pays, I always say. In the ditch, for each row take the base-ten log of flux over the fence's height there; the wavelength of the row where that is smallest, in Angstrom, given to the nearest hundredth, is 8828.56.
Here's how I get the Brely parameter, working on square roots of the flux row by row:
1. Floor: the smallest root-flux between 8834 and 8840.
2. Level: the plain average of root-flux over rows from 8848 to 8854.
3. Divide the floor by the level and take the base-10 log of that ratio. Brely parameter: -0.14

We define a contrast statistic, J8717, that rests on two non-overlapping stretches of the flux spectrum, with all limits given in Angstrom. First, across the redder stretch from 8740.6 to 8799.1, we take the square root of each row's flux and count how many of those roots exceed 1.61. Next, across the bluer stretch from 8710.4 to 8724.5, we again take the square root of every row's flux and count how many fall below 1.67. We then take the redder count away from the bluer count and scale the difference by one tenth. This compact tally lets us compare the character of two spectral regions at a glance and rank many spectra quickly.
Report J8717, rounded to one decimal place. -1.8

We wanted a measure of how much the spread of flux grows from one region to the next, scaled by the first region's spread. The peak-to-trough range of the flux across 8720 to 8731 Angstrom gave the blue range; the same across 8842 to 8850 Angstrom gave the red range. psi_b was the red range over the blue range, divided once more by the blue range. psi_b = 1.3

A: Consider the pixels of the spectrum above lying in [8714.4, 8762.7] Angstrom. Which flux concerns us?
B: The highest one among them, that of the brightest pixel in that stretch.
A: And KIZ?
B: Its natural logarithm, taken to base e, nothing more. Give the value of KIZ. 1.15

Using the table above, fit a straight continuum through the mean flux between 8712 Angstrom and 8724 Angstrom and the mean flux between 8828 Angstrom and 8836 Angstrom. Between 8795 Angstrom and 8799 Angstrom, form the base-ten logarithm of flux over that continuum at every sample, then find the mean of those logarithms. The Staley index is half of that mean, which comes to -0.018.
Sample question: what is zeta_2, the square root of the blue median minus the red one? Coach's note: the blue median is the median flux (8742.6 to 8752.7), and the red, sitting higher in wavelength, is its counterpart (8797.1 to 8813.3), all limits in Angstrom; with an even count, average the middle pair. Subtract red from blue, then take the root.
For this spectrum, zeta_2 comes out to 0.42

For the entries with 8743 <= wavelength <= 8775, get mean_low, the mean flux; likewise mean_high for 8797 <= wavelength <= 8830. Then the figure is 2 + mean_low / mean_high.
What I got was 3.01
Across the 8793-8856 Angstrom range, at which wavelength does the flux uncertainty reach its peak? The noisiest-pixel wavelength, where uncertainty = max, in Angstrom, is 8830.59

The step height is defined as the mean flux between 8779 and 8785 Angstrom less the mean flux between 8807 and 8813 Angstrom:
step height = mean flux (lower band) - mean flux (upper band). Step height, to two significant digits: 0.23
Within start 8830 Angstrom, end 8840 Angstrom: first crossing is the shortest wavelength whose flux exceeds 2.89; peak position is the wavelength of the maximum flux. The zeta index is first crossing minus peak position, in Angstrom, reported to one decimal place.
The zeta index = -2.0 Angstrom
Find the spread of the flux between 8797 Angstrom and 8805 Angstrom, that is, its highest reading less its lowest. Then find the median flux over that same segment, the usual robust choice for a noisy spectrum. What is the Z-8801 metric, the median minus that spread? 2.17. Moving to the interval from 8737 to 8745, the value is 1.81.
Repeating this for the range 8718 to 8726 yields 2.58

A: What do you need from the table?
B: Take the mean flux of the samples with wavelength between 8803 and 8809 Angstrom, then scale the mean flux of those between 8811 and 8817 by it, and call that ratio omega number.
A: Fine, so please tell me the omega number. 0.99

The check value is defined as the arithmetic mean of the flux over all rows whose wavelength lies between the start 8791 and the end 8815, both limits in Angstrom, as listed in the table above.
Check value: 2.62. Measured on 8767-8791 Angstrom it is 2.73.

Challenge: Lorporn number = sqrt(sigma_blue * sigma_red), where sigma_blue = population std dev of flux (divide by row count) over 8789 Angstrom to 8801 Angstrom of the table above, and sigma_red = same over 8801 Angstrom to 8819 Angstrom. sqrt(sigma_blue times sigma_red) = 0.16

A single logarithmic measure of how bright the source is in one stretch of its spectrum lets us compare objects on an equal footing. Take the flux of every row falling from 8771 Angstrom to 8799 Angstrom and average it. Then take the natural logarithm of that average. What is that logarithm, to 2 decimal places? 0.98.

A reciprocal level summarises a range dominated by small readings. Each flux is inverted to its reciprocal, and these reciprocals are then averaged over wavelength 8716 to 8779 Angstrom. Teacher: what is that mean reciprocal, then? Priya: 0.375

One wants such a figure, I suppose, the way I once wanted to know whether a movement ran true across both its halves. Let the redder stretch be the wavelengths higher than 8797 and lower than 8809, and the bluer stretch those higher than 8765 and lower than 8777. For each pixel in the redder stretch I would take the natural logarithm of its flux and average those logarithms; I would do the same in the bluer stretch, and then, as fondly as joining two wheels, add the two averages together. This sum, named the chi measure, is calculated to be 1.91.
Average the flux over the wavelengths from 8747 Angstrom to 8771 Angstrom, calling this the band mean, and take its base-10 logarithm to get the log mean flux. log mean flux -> 0.441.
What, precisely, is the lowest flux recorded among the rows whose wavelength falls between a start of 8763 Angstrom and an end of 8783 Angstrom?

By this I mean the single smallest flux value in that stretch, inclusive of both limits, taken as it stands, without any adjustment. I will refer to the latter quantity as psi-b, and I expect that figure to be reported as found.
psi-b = 1.882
